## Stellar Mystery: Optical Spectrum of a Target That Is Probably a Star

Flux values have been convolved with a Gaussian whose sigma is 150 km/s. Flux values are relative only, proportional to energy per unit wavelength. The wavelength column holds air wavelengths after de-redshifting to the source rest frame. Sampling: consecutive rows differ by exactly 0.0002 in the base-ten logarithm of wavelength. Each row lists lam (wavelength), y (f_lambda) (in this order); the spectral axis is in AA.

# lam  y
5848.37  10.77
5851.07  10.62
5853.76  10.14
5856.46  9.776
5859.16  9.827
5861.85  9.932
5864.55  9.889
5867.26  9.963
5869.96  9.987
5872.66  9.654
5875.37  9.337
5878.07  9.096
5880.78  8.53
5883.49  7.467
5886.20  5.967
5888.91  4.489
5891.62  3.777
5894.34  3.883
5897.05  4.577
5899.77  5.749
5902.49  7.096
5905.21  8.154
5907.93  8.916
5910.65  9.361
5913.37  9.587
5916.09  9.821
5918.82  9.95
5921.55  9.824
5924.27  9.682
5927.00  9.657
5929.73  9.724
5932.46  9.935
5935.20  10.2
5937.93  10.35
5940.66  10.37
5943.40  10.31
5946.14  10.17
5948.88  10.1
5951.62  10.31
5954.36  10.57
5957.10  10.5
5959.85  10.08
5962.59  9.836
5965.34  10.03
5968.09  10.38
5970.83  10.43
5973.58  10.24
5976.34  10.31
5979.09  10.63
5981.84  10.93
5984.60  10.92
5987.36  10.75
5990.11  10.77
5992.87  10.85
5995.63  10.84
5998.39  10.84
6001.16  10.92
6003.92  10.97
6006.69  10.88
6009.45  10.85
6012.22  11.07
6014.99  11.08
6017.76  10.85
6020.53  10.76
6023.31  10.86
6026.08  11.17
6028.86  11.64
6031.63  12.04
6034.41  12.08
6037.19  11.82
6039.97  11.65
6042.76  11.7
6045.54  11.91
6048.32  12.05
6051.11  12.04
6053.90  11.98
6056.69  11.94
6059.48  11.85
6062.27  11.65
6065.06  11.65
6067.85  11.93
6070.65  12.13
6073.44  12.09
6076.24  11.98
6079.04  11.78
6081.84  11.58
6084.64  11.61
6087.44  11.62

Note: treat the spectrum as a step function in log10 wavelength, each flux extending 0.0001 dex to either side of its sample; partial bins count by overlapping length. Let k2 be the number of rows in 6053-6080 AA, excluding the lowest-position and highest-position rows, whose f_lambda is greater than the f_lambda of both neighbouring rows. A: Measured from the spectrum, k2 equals 1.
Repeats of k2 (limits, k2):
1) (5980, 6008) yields 2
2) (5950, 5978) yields 2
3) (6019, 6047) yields 1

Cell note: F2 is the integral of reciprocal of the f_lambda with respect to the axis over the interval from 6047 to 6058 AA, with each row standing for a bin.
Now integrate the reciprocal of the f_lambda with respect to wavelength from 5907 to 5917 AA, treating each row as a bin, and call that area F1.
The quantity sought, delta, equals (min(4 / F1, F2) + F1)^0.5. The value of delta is 1.41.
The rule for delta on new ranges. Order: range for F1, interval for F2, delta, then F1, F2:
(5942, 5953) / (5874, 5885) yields 1.54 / 1.08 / 1.30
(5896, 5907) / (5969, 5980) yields 1.68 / 1.76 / 1.06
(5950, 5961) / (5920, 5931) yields 1.48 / 1.06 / 1.13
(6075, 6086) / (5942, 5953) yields 1.42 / 0.94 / 1.08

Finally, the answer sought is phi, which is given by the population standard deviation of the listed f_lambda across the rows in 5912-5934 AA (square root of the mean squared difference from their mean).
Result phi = 0.12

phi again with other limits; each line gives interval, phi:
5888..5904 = 1.16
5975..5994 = 0.20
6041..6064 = 0.14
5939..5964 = 0.21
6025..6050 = 0.27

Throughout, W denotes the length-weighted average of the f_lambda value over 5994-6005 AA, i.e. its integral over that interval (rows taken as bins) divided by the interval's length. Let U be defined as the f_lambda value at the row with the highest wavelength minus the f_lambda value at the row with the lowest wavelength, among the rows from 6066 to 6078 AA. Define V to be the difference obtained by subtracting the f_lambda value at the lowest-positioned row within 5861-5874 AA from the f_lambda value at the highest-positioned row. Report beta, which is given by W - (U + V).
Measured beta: 11.1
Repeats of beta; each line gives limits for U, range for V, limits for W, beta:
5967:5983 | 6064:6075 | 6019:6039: 10.5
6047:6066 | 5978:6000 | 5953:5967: 10.4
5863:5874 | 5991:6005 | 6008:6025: 11.0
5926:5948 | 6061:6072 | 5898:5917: 7.3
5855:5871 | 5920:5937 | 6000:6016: 10.4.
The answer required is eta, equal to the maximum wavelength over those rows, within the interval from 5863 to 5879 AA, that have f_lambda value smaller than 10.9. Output 5878.07 AA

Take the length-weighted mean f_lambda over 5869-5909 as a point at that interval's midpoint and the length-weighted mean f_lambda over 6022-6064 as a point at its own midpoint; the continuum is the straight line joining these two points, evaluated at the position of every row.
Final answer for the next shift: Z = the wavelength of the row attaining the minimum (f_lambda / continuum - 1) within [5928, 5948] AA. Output 5946.14 AA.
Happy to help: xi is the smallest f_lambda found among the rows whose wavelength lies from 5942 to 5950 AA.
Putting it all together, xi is 10.1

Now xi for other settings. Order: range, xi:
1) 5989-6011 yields 10.77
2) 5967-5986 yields 10.24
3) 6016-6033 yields 10.76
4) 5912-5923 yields 9.587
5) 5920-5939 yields 9.657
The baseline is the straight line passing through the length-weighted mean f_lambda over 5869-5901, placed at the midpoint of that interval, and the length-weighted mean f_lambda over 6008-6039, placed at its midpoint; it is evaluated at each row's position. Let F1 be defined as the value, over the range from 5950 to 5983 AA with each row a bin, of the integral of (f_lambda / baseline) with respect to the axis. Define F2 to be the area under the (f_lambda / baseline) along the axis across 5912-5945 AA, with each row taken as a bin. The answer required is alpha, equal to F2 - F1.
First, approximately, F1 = 36.1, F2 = 40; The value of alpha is 4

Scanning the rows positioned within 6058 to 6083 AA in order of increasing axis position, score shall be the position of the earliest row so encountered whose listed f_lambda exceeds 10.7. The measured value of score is 6059.48 AA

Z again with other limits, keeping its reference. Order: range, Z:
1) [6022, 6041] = 6023.31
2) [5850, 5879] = 5878.07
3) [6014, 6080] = 6079.04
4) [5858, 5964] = 5891.62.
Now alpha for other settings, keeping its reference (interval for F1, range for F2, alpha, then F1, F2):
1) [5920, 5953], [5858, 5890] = 4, 39.1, 43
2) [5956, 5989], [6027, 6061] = -2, 35.6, 34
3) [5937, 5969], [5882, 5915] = -7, 36.4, 30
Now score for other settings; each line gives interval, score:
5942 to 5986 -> 5981.84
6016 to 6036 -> 6017.76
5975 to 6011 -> 5981.84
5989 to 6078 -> 5990.11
